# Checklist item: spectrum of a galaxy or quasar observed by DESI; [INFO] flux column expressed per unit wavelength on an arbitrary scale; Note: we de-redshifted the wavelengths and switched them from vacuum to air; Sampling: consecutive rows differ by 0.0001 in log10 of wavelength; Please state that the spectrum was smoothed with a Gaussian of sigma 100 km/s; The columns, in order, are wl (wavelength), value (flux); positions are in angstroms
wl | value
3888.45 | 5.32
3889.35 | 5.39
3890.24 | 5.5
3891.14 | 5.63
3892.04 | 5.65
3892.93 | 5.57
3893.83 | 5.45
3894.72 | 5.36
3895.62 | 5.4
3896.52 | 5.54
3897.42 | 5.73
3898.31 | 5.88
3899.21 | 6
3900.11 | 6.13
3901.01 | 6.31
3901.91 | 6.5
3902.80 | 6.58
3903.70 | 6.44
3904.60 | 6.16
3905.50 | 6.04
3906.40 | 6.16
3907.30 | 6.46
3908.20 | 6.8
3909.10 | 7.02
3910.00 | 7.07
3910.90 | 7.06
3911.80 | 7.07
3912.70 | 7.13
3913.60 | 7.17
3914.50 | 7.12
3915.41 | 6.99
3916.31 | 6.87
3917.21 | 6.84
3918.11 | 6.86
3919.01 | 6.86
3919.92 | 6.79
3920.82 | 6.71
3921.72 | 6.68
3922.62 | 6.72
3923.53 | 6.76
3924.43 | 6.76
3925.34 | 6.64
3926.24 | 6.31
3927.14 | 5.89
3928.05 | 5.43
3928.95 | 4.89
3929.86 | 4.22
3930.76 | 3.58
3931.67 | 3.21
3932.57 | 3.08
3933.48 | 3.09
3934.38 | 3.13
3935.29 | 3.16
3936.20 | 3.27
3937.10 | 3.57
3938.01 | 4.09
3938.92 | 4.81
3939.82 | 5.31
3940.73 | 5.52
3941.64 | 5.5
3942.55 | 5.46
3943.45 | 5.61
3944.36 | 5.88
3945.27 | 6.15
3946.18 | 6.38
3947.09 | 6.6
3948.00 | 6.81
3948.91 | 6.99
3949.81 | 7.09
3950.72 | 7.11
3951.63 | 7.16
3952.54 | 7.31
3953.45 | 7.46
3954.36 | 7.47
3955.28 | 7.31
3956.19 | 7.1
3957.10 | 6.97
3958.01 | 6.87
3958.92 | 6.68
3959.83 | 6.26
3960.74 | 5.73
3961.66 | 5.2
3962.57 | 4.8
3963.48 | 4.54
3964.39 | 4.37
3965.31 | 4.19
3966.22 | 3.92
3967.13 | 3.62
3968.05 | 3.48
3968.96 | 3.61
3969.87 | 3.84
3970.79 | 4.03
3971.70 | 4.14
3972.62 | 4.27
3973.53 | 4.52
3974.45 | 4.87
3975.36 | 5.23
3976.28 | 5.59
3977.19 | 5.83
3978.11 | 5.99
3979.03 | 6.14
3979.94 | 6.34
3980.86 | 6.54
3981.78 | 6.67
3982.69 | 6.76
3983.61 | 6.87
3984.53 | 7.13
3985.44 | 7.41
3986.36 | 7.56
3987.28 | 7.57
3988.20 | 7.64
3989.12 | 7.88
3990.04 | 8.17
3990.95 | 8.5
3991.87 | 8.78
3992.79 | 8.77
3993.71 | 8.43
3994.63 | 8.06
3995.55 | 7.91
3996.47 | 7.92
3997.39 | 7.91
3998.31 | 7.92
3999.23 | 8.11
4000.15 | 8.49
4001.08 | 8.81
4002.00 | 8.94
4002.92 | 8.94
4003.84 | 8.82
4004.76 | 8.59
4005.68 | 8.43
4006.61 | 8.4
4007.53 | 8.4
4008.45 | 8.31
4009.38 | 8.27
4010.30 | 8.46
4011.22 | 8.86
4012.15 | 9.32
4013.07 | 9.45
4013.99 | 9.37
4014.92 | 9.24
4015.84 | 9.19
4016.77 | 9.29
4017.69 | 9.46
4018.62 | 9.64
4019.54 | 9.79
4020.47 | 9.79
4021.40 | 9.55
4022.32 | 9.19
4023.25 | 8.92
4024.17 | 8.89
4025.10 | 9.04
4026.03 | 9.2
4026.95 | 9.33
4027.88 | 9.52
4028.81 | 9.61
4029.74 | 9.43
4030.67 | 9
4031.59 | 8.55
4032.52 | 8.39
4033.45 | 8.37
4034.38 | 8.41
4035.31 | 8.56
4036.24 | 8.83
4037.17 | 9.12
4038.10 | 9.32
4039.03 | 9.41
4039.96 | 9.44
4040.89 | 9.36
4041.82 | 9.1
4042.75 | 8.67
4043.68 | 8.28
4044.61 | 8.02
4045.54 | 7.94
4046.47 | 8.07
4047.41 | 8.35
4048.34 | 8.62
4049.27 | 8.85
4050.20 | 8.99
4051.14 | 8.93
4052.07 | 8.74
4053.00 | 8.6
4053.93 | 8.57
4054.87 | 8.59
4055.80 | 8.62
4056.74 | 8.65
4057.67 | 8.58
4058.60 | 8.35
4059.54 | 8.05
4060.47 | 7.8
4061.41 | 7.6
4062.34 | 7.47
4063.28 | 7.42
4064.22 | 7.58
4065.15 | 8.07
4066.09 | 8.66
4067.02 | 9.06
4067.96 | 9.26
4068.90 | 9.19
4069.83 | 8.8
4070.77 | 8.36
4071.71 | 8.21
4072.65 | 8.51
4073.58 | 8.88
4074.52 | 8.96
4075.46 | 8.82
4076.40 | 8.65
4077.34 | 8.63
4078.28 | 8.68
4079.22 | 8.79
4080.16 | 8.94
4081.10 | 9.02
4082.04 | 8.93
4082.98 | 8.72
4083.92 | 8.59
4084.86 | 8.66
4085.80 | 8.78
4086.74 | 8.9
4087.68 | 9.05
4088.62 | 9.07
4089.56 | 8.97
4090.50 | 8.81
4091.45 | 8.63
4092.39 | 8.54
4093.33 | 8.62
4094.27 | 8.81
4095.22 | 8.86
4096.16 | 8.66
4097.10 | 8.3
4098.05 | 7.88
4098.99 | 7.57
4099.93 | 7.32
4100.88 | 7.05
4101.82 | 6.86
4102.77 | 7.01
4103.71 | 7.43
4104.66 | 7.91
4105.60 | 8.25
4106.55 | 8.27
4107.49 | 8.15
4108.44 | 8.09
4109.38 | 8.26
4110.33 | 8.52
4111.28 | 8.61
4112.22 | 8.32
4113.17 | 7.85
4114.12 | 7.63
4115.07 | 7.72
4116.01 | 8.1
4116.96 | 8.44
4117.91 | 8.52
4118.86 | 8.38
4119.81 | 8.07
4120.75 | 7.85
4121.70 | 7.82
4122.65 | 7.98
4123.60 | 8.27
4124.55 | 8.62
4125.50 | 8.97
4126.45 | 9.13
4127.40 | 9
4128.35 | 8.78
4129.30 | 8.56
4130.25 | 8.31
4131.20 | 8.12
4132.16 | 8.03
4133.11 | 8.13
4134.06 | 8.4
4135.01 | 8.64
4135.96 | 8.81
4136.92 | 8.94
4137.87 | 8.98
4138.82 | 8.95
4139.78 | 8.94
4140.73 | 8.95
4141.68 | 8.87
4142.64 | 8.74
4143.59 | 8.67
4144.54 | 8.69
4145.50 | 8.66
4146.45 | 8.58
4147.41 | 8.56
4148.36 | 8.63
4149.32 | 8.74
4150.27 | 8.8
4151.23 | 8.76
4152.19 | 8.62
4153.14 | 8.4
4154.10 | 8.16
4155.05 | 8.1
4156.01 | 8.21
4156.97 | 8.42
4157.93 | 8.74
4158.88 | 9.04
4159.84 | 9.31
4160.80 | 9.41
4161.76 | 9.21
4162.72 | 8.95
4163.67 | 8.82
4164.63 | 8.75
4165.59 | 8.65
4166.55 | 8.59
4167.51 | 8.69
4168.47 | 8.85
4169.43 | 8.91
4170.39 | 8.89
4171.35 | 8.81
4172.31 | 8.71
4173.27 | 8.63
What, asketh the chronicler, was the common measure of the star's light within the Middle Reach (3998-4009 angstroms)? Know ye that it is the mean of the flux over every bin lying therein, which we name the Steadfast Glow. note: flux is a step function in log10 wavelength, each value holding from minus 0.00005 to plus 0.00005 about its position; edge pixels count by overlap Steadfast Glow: 8.51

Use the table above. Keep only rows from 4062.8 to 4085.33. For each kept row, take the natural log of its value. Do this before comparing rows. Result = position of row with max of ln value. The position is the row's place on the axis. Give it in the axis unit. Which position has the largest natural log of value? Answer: 4067.96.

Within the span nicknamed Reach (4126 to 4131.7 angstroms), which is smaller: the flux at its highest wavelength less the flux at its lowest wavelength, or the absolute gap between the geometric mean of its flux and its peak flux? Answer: -1.0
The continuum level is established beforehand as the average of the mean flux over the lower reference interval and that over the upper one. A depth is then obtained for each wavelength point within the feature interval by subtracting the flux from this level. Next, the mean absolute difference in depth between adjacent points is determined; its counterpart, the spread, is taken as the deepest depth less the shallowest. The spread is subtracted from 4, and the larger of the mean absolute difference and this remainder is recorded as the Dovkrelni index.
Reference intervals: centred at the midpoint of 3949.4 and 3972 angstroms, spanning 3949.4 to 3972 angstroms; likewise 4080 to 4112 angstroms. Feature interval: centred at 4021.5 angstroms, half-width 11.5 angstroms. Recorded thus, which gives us 2.60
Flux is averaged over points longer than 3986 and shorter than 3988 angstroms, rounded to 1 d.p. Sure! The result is 7.6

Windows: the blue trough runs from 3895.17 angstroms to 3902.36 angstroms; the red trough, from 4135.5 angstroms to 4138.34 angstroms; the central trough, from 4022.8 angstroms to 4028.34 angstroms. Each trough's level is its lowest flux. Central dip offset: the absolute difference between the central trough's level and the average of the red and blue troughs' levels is 1.8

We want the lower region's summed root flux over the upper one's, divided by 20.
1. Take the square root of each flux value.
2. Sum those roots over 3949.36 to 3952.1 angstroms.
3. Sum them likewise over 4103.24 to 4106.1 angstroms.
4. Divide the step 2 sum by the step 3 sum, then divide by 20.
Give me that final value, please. 0.0476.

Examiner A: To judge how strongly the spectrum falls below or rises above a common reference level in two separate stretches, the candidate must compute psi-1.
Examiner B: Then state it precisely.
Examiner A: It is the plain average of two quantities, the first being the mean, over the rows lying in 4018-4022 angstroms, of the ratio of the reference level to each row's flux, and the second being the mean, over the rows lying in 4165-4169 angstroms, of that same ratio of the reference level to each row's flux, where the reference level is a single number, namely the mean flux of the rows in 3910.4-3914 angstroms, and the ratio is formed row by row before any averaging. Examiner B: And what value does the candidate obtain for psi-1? 0.78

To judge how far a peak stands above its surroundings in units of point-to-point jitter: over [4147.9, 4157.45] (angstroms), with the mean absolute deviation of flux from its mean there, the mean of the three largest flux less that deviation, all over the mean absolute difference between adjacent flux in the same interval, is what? 65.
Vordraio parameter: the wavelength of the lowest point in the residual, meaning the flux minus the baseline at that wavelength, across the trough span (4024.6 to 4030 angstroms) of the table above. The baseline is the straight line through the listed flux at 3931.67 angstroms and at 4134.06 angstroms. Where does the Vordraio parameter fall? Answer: 4025.10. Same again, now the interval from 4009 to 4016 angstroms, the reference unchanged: 4009.38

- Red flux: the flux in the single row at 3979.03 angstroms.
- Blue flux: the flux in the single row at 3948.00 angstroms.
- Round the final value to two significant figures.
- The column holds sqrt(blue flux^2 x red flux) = 17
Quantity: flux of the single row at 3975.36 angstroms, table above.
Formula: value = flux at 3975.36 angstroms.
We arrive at 5.23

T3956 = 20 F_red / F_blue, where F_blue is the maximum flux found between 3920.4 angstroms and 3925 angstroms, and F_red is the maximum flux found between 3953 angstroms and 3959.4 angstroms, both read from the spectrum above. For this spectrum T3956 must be 22.1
